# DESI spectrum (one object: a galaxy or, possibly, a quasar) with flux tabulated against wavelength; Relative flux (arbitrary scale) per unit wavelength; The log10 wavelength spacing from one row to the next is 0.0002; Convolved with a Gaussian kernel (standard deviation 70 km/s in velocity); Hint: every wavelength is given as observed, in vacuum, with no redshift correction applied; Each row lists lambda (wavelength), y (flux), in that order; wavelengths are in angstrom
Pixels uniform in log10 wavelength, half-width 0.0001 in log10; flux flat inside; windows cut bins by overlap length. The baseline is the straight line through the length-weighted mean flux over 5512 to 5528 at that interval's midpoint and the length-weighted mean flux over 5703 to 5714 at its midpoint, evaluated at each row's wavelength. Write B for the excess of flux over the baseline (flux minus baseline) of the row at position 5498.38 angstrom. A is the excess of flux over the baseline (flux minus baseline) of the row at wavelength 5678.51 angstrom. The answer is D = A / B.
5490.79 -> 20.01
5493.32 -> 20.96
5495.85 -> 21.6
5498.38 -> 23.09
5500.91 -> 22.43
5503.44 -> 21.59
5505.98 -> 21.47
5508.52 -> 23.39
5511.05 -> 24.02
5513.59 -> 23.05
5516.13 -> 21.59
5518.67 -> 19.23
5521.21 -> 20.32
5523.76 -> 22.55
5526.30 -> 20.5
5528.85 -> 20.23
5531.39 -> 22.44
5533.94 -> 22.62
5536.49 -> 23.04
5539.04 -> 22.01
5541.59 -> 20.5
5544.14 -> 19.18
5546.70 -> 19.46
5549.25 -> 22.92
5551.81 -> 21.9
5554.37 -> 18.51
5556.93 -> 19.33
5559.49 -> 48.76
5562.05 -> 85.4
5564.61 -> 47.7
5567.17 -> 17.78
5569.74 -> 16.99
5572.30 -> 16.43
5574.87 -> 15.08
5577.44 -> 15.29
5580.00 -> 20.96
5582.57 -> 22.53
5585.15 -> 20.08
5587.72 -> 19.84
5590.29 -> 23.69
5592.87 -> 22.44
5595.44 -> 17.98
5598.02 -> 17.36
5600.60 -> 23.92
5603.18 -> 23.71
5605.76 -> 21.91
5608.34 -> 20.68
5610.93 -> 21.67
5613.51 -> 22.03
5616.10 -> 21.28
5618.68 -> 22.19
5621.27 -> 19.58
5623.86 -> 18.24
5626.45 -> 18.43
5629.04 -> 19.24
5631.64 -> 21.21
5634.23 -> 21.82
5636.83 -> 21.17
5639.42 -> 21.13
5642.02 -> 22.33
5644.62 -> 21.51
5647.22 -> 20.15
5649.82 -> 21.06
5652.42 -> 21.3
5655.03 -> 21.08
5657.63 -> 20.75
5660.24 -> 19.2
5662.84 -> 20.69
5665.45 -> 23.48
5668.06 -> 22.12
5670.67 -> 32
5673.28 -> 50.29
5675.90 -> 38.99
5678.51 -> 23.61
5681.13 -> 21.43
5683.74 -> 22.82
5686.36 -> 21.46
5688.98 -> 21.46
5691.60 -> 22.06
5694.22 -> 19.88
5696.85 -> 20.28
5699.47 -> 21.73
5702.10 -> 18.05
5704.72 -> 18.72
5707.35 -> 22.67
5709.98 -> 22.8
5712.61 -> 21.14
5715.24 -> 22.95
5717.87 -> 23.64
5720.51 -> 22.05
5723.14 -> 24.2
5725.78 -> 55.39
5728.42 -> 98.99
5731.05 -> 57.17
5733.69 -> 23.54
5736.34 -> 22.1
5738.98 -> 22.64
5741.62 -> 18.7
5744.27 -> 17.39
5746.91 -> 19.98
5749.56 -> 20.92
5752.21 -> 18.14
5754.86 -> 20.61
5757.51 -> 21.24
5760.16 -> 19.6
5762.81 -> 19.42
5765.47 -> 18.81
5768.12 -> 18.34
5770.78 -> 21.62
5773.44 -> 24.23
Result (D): 1.3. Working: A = 2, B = 1.9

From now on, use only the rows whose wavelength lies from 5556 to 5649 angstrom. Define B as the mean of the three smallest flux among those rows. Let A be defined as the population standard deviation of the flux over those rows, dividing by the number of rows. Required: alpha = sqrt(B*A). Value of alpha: 14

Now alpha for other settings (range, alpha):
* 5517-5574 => 16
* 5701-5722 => 6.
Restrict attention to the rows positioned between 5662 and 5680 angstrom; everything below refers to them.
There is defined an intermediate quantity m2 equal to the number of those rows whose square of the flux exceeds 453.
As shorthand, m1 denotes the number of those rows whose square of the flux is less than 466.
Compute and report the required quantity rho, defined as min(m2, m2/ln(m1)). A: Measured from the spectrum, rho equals 6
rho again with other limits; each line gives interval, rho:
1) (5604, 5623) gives 4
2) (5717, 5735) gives 0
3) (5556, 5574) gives 2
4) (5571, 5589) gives 1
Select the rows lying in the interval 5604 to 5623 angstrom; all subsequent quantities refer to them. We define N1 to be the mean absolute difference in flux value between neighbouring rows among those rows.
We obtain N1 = 1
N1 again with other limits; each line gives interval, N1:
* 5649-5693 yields 4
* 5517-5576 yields 7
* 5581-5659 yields 1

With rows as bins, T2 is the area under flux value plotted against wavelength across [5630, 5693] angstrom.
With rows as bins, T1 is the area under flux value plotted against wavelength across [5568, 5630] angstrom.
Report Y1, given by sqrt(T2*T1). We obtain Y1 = 1367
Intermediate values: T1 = 1243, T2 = 1503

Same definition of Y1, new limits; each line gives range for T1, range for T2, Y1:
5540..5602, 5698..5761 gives 1624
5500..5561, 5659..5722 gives 1447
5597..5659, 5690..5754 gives 1506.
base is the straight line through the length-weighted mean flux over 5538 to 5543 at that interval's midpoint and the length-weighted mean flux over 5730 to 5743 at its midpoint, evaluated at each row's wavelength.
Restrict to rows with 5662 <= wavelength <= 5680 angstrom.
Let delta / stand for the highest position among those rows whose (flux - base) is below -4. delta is 5662.84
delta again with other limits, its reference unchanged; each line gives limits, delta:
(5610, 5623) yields 5621.27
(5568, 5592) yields 5577.44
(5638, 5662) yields 5660.24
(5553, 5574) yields 5572.30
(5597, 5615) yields 5598.02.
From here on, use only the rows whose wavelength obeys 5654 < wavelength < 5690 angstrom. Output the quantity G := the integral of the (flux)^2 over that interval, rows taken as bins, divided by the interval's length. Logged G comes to 736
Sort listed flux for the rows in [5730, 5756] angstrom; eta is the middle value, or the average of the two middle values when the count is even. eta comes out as 20.8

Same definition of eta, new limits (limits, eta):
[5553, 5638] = 21.0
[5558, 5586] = 20.1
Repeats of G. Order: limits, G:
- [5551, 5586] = 1147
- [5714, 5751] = 1521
